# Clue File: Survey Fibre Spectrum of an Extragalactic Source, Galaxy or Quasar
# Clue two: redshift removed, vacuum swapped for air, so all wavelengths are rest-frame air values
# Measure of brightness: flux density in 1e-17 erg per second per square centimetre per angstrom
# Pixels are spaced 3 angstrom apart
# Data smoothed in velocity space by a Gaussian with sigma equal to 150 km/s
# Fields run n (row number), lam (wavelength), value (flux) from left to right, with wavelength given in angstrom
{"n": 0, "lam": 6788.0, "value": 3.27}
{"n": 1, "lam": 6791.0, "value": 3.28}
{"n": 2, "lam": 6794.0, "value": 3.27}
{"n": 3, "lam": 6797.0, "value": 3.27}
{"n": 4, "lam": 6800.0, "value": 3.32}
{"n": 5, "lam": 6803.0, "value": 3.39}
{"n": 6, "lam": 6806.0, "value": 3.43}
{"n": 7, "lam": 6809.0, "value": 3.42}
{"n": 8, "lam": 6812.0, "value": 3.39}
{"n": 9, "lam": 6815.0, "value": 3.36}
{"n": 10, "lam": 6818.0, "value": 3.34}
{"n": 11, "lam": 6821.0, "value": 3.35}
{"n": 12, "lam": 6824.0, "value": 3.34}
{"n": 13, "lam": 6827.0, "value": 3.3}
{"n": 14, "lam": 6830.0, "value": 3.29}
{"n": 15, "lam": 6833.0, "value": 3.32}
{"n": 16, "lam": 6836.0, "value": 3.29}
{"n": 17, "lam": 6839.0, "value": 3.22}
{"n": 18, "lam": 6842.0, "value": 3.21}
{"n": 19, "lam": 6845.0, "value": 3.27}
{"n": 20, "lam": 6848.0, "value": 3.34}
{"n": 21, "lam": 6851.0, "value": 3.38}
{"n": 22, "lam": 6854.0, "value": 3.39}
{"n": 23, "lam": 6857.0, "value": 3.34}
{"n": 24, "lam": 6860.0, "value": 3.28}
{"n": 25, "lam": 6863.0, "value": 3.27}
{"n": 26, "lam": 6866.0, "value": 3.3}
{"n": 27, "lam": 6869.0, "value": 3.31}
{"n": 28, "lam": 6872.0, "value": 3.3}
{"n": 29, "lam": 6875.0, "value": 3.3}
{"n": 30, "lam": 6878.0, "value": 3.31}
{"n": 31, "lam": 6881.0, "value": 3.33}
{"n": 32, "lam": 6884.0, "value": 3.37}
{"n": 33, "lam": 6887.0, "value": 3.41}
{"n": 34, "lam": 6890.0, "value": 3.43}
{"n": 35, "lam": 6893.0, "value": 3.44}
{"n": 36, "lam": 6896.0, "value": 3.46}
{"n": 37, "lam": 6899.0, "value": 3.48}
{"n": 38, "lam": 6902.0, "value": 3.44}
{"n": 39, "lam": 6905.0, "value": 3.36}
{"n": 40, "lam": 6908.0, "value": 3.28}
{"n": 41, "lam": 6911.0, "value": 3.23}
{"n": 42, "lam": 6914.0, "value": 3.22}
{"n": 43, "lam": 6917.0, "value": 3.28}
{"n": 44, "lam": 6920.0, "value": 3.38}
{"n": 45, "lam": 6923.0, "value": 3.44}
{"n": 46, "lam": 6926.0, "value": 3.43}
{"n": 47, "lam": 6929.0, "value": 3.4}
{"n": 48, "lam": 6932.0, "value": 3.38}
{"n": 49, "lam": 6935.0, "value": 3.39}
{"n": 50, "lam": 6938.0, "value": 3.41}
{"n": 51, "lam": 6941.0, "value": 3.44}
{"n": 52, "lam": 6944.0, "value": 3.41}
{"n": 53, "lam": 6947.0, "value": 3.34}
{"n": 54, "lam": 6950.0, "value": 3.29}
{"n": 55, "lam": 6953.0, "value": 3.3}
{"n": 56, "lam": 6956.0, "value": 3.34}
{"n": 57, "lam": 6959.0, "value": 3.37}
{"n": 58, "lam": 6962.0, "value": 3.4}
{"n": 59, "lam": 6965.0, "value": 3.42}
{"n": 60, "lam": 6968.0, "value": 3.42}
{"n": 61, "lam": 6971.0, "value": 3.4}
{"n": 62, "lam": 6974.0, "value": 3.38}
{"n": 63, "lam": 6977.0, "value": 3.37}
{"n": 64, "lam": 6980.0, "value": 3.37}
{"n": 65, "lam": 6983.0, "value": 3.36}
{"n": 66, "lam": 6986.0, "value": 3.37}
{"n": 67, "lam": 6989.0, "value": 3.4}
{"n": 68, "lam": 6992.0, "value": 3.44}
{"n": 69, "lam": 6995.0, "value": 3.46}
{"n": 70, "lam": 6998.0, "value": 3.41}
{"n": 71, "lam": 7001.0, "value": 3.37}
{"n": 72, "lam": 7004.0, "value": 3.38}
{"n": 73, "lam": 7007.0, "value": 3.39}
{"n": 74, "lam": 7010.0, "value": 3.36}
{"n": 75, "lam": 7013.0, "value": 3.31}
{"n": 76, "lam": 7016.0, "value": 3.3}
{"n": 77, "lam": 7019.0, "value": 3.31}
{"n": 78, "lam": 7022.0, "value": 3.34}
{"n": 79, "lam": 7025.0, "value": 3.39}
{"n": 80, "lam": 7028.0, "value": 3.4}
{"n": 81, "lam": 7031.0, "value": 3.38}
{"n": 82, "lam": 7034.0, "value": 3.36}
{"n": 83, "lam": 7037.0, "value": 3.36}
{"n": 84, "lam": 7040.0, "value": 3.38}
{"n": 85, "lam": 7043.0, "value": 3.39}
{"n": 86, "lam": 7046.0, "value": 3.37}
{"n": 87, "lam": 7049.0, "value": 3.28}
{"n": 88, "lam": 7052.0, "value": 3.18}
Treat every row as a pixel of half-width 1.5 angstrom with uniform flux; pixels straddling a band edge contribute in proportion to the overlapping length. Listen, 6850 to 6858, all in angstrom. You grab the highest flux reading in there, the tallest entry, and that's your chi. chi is 3.39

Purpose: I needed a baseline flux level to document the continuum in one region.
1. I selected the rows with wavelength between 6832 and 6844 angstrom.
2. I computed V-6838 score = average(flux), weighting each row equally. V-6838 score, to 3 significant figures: 3.26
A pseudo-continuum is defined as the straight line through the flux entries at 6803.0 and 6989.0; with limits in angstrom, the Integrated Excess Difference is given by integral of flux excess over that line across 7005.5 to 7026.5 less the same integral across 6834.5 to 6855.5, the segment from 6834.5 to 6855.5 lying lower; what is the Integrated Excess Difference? 0.71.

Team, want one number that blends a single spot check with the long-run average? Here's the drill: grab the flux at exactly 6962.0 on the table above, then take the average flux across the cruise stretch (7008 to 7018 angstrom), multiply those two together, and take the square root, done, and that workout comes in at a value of 3.36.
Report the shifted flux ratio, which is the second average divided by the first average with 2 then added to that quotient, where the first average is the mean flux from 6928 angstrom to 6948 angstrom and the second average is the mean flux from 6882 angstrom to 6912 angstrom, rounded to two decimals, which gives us 3.00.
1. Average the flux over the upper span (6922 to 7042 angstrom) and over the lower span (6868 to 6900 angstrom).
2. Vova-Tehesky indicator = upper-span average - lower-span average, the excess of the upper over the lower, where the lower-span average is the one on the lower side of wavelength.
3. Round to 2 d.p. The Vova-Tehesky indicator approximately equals 0.00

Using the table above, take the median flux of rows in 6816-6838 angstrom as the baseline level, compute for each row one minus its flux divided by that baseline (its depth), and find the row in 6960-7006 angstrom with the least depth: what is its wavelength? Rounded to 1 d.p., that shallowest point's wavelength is 6995.0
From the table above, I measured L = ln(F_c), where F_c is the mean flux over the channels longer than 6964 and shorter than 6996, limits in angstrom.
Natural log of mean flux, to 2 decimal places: 1.22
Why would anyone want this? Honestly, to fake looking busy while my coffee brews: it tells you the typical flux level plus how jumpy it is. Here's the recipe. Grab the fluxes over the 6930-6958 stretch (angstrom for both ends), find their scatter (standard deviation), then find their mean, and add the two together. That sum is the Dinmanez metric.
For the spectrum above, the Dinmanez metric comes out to 3.42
